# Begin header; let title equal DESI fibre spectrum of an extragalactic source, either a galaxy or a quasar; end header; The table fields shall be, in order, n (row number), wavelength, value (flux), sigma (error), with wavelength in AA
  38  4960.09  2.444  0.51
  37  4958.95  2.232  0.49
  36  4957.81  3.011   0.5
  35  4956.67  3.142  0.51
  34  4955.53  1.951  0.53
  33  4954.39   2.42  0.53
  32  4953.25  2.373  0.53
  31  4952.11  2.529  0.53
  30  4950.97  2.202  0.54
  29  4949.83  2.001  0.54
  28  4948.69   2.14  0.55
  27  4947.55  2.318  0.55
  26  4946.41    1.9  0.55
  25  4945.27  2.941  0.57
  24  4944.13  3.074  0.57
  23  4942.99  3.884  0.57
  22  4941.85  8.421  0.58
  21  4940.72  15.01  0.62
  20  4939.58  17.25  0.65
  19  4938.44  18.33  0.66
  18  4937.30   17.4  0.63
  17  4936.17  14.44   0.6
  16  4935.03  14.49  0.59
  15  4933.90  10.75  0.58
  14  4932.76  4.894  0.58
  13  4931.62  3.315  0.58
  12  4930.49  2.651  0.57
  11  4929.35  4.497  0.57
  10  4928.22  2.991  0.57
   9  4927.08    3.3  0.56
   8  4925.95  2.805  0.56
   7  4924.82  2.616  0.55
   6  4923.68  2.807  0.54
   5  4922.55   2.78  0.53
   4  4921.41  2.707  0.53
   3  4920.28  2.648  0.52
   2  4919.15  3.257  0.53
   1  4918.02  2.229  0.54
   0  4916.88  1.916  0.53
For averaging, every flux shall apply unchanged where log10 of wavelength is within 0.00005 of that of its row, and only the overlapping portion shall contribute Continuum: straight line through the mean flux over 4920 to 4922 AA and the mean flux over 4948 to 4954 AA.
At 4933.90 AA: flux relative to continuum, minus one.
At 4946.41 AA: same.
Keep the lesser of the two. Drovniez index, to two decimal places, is -0.18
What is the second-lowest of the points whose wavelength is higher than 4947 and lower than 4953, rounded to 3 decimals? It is 2.140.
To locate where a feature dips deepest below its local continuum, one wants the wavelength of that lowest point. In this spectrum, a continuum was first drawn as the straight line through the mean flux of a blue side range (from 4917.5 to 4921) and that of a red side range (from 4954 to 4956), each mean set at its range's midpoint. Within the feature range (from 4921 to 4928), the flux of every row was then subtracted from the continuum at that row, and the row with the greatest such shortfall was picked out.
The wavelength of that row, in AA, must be 4924.82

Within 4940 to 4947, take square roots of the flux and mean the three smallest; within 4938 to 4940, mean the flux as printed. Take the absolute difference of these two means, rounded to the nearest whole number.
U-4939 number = 16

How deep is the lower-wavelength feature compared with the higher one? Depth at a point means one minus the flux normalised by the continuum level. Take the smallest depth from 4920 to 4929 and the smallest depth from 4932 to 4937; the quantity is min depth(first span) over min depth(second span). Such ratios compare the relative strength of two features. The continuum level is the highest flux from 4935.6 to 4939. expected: 3.9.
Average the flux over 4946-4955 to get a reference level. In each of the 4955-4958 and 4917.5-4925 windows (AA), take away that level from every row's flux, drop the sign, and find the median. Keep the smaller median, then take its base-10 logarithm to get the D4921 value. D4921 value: -0.33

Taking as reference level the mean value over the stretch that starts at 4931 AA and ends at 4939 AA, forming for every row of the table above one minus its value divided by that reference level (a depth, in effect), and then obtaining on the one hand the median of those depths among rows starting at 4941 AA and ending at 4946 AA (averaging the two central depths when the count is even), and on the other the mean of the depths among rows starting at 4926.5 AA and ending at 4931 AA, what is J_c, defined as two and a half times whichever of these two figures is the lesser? 1.8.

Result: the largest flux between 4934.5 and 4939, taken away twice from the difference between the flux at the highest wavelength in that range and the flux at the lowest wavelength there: -33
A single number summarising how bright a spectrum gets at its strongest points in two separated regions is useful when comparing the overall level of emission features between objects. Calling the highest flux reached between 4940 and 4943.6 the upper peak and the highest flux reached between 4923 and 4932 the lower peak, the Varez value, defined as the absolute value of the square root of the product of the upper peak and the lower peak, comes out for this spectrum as 8.2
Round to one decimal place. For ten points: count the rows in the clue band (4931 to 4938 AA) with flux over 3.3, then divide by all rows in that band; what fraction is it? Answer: 1.0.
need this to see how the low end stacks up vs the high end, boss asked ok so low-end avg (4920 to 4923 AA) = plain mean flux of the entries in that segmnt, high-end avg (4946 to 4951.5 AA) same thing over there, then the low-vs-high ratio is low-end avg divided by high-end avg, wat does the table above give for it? 1.3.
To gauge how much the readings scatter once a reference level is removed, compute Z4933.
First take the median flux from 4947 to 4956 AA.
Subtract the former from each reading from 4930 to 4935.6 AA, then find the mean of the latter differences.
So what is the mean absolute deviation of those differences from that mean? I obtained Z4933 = 4.32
